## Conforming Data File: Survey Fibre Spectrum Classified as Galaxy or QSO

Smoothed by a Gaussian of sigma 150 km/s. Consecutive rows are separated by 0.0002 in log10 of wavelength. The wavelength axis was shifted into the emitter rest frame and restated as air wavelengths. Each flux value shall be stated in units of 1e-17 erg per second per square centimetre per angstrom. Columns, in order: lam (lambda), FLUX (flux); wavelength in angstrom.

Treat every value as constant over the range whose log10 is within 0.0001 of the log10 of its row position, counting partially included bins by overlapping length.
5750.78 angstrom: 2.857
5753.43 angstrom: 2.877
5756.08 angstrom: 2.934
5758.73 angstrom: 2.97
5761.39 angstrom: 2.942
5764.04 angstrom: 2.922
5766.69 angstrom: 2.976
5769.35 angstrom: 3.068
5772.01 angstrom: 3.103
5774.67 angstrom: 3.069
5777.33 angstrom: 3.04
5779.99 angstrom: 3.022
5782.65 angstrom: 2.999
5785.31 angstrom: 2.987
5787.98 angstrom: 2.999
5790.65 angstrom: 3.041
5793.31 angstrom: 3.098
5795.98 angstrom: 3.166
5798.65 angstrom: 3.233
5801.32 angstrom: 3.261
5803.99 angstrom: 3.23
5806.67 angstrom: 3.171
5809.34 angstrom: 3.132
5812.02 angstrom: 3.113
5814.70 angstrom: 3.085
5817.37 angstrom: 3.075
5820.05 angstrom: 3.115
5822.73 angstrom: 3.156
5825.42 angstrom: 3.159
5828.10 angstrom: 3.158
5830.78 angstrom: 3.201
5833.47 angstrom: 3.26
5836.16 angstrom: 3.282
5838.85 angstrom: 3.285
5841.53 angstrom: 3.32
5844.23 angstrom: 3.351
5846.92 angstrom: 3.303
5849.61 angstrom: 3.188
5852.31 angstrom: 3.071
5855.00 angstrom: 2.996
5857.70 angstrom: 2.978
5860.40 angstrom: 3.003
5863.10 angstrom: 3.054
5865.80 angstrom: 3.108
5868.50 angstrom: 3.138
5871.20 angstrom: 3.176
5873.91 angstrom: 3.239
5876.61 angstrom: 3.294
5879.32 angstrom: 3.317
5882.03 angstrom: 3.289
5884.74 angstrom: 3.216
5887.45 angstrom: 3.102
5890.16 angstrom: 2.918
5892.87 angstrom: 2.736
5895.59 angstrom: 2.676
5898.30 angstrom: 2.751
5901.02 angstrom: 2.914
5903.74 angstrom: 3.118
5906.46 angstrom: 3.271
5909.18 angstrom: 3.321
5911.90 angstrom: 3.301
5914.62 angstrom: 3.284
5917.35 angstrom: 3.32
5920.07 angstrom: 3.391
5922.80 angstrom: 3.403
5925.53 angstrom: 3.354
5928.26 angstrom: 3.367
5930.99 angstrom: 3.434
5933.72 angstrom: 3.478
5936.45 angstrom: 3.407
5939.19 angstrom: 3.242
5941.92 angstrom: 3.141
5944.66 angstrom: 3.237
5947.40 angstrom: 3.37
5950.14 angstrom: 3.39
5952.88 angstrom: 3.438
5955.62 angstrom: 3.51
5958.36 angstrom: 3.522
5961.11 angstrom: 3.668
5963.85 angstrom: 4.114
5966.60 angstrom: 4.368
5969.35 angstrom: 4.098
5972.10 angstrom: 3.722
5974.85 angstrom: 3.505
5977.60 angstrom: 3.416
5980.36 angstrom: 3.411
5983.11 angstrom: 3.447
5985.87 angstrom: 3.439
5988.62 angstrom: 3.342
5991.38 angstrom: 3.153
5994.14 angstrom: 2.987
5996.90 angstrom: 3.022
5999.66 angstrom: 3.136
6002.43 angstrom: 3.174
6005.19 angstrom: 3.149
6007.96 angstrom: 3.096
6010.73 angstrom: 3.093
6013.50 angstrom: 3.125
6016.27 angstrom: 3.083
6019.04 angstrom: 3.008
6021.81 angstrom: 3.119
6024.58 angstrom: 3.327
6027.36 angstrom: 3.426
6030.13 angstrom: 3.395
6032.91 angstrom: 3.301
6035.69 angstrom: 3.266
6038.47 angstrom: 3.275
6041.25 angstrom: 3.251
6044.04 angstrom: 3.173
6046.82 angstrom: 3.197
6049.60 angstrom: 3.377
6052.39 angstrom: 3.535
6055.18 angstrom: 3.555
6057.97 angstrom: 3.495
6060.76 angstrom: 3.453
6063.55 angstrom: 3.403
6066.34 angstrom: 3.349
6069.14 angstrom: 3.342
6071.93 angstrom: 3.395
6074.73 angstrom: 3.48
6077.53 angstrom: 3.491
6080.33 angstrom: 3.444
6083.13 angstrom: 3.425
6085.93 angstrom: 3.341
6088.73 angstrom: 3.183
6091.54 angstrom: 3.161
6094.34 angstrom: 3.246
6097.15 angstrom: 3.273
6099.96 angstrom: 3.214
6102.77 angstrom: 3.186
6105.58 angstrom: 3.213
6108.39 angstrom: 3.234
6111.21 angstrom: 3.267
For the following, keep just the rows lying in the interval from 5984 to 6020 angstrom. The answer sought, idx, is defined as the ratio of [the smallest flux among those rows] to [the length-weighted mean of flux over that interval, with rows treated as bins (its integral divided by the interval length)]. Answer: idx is 0.950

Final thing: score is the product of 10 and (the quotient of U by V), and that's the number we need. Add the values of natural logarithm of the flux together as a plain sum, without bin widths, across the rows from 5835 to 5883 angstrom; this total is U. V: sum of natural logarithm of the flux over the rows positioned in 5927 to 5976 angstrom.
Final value 9.2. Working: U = 20.86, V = 22.8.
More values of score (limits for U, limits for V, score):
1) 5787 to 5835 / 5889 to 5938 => 9.9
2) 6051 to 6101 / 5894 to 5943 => 10.4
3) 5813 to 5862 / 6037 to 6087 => 9.4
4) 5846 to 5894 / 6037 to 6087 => 9.3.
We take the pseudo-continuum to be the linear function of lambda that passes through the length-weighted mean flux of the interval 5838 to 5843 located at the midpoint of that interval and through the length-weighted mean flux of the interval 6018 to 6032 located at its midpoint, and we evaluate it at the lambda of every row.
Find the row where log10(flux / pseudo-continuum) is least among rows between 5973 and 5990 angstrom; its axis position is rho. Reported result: 5988.62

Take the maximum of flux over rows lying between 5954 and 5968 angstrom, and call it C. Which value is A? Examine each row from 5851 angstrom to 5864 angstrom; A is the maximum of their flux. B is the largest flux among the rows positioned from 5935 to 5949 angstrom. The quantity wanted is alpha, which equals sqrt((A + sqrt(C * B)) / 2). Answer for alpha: 1.86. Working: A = 3.071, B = 3.407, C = 4.368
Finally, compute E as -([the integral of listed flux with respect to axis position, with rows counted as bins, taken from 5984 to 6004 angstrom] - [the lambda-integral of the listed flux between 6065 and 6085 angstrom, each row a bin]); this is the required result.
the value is 5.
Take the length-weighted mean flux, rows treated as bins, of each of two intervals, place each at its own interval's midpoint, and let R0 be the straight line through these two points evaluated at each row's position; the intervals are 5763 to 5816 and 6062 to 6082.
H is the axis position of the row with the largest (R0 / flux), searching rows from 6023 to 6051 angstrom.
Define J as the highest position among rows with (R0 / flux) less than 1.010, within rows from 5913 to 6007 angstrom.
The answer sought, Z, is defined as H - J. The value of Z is 55.4 angstrom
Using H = 6044.04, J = 5988.62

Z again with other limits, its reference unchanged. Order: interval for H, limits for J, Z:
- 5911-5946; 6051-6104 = -141.2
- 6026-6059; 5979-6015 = 55.4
